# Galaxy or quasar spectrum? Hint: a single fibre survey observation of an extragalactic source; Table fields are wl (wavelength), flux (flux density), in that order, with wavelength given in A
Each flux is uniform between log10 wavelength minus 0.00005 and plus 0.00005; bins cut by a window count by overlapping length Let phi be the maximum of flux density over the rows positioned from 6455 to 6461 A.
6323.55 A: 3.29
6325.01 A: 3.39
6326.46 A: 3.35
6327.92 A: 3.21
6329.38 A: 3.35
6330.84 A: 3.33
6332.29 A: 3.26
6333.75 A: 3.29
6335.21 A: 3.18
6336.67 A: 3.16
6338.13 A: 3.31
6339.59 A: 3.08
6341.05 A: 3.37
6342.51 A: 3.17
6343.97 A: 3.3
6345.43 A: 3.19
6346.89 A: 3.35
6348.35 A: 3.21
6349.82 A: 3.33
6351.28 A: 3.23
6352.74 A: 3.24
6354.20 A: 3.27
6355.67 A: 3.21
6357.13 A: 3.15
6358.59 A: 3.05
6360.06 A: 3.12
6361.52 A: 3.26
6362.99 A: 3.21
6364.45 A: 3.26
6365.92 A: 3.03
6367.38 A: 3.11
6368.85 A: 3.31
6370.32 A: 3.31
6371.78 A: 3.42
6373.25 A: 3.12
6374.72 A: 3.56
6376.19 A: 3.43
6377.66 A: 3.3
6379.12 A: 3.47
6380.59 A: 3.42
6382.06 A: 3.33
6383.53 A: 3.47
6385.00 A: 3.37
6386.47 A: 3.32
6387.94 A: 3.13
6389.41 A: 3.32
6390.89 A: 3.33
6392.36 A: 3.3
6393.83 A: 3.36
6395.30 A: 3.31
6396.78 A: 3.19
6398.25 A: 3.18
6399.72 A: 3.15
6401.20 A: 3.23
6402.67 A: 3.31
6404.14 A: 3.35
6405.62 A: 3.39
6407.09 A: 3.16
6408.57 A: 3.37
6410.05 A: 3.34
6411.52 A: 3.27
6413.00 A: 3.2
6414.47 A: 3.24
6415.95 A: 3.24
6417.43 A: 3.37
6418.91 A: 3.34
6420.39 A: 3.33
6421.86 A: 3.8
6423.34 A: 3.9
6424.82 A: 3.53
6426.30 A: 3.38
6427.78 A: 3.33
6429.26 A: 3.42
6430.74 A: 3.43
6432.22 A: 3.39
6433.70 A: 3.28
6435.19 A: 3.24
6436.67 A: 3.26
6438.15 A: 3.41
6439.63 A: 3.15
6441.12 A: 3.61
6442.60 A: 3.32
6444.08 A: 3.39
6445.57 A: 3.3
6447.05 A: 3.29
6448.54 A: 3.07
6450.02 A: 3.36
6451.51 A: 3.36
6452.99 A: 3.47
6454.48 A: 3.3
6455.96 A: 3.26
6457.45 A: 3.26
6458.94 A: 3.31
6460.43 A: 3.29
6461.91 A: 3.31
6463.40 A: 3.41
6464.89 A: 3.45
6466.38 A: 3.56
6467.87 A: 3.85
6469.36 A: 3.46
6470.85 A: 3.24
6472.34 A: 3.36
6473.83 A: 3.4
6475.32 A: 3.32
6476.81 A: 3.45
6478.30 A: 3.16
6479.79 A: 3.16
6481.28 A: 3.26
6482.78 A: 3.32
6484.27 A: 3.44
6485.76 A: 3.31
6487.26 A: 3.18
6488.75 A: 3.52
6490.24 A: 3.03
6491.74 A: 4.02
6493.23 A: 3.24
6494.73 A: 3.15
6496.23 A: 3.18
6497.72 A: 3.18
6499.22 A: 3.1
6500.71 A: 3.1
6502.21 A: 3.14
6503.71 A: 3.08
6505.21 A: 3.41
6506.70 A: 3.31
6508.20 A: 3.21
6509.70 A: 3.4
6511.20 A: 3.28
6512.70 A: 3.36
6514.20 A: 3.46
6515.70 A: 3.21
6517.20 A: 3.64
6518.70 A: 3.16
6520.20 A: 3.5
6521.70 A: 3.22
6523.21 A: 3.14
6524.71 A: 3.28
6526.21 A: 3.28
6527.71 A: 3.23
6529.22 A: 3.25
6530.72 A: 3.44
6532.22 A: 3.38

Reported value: 3.31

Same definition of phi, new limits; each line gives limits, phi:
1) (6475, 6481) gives 3.45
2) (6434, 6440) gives 3.41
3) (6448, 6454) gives 3.47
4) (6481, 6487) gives 3.44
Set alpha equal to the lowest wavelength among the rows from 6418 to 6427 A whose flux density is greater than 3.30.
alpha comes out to 6418.91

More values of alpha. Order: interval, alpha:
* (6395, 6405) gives 6395.30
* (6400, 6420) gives 6402.67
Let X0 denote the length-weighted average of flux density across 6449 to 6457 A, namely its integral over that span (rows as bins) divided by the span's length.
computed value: 3.34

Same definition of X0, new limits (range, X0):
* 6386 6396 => 3.29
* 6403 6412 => 3.32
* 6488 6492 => 3.46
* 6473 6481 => 3.30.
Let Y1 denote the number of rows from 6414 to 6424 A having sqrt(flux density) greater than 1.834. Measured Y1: 3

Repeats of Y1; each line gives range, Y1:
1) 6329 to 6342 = 1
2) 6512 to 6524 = 3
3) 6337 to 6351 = 1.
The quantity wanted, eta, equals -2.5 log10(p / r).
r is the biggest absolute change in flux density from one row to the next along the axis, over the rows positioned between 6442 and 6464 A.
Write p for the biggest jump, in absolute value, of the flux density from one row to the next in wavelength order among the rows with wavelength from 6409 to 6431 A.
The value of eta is -0.5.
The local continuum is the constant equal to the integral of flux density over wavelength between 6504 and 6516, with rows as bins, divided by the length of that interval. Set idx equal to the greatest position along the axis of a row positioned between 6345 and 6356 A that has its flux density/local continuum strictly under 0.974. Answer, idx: 6355.67 A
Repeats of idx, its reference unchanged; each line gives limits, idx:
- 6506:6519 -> 6518.70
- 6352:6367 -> 6365.92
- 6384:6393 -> 6387.94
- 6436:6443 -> 6439.63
